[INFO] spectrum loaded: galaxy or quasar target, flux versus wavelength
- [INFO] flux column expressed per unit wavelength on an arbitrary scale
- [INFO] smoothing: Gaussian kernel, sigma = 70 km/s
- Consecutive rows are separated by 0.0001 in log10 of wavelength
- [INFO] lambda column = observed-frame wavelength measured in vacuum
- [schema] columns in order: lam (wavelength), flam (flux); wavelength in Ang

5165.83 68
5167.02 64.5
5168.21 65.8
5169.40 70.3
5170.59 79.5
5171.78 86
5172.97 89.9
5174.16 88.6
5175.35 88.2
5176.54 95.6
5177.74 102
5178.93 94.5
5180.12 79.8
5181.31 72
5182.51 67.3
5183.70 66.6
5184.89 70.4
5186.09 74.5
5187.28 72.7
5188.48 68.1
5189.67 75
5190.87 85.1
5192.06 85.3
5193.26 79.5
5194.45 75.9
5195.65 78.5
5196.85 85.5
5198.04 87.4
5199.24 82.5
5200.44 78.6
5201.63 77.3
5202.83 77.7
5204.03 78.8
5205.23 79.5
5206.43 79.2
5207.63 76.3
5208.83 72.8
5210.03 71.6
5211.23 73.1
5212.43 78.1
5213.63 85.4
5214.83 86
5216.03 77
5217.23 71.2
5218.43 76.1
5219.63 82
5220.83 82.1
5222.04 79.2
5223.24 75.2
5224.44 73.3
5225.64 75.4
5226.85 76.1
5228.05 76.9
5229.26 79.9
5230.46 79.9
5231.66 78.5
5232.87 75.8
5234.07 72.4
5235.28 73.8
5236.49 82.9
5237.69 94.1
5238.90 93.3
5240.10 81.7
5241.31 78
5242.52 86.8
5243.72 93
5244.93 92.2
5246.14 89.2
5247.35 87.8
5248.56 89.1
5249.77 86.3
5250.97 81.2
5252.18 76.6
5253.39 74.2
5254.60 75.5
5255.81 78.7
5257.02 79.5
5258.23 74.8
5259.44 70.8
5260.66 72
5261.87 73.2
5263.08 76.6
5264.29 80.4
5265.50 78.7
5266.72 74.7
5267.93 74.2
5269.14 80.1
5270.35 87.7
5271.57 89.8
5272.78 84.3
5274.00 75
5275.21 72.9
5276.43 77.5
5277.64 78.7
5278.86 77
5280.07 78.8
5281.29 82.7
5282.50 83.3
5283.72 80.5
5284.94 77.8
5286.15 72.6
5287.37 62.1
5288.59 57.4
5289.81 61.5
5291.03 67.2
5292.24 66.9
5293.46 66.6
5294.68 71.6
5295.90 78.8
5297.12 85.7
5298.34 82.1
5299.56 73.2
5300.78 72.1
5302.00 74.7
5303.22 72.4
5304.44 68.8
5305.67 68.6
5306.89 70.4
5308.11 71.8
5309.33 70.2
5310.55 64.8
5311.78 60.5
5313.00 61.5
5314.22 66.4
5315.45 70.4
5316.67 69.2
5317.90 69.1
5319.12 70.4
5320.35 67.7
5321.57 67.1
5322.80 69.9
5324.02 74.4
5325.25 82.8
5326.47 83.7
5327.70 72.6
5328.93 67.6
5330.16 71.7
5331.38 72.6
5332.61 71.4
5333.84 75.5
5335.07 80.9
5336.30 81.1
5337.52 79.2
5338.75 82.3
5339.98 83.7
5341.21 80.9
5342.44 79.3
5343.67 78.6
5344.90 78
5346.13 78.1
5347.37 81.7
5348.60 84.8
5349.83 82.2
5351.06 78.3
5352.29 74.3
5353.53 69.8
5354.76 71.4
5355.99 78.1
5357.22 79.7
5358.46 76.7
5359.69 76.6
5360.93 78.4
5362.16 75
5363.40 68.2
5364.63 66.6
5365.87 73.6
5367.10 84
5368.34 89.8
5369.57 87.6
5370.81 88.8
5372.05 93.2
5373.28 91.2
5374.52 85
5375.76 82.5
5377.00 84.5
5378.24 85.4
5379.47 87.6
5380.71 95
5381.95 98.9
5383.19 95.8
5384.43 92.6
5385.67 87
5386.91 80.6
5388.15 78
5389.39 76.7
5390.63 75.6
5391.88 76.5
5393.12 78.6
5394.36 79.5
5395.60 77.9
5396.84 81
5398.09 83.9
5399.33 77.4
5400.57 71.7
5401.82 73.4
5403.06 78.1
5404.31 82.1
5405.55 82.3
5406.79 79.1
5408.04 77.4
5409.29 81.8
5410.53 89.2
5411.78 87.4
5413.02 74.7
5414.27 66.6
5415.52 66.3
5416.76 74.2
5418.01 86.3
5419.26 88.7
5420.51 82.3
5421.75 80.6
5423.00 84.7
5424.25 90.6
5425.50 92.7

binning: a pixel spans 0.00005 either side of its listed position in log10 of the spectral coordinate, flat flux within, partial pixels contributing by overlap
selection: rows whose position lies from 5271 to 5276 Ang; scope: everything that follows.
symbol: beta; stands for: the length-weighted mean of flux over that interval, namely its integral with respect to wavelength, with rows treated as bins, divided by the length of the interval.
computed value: 80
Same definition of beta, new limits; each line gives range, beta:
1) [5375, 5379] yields 84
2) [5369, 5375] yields 89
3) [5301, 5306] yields 71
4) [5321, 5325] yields 72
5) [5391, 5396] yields 78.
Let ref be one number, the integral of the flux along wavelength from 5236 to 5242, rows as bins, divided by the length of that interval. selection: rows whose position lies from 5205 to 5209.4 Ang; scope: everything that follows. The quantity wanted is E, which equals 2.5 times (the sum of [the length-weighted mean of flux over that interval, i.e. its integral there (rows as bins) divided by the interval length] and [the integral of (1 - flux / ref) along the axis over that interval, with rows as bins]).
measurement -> 193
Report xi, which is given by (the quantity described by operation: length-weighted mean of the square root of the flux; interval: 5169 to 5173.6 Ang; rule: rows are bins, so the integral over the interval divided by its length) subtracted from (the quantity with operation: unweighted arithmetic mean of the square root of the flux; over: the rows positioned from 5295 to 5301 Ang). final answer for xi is -0.2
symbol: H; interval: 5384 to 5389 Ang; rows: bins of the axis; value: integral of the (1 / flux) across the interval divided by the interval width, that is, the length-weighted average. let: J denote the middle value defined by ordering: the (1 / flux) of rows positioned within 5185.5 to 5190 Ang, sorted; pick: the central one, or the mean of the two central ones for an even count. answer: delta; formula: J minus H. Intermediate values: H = 0.0120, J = 0.0136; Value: 0.0016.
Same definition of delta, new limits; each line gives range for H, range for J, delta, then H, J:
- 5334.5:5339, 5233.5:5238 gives 0.0004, 0.0124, 0.0128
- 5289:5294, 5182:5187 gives -0.0008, 0.0154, 0.0145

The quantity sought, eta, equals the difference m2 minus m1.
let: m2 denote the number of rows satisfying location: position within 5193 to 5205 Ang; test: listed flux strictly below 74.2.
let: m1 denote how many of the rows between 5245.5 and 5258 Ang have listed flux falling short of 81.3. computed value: -6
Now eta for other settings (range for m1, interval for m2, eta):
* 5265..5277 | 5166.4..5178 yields -4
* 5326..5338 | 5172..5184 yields -6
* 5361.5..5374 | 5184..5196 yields -1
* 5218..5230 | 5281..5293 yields -2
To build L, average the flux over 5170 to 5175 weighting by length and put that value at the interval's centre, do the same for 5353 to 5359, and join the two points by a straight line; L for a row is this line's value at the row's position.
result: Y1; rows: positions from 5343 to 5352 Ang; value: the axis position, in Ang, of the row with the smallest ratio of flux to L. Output 5344.90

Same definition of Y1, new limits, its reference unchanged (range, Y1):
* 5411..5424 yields 5415.52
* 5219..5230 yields 5224.44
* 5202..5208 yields 5207.63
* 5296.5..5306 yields 5305.67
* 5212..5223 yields 5217.23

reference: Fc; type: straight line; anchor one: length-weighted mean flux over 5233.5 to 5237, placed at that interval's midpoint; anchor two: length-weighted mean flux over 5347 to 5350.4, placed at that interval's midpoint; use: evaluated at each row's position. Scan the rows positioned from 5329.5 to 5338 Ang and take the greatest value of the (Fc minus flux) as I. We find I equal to 11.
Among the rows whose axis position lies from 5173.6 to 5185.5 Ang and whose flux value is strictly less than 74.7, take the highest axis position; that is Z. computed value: 5184.89 Ang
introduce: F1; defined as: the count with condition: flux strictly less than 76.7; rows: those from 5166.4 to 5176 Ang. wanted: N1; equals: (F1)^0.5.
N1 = 1.73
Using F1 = 3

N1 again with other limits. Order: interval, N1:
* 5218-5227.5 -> 2.24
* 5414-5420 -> 1.73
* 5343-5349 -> 0.00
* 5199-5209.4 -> 1.41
